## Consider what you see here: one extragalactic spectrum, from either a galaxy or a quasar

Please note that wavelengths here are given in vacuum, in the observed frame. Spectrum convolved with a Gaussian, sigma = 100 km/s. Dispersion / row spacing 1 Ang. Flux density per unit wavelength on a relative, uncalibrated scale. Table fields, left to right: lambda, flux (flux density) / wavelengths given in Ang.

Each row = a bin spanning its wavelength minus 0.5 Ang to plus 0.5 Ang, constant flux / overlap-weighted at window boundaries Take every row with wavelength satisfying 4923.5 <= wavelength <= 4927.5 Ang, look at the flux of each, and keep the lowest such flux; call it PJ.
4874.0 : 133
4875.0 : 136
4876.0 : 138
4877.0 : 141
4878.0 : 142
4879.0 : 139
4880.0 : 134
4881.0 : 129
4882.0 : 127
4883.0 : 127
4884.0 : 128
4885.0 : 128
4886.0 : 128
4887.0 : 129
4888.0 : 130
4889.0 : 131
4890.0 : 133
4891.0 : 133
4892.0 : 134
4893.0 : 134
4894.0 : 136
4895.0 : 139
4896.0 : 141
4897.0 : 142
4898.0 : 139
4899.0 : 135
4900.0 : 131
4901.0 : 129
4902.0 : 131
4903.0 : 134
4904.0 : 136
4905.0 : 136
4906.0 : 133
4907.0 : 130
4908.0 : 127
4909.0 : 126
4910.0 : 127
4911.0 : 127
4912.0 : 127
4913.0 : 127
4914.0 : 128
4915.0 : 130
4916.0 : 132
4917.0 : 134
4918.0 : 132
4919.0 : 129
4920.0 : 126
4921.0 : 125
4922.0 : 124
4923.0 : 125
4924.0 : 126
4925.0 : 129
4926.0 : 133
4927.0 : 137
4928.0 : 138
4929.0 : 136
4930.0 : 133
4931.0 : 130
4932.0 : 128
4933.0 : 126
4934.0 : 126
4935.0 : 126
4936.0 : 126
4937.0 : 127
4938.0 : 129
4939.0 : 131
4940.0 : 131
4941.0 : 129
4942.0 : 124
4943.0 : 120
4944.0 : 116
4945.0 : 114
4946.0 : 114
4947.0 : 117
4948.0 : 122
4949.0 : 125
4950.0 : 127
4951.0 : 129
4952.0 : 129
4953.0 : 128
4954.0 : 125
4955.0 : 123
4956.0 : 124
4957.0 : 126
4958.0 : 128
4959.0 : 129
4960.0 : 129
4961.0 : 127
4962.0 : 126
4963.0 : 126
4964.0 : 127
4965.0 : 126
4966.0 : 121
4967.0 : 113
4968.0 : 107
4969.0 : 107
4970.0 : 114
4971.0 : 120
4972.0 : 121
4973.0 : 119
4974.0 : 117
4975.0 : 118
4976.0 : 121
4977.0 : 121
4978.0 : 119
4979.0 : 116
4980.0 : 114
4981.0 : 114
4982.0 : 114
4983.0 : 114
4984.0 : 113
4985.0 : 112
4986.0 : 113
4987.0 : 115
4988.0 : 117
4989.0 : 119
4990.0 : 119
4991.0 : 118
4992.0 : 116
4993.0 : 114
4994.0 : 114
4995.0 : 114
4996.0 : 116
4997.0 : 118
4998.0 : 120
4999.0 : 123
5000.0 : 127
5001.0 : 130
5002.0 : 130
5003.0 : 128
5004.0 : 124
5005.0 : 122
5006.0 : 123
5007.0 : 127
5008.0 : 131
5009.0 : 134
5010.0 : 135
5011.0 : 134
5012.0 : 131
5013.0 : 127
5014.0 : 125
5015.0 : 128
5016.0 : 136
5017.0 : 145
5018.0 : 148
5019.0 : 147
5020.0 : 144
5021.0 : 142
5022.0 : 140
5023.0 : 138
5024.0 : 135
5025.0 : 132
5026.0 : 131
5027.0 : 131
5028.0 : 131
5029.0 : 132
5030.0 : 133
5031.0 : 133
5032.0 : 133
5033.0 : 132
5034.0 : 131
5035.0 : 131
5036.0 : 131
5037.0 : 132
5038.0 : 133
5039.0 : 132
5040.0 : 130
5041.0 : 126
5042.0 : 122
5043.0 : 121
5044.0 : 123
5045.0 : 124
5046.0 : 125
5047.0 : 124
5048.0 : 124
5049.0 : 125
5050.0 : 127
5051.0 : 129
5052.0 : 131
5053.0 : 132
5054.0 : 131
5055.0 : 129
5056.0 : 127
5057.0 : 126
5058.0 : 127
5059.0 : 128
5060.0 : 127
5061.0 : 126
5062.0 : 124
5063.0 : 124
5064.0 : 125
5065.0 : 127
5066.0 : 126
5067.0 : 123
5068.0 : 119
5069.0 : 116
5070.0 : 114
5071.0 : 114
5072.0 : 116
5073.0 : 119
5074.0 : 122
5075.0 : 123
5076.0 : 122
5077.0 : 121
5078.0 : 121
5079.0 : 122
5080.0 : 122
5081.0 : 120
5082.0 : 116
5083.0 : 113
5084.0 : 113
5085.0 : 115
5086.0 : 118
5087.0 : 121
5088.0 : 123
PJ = 126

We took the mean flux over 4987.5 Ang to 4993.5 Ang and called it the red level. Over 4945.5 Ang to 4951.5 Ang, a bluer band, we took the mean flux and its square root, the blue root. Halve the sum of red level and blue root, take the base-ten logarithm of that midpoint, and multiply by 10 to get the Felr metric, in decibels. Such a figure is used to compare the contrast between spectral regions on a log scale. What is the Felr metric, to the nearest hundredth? 18.07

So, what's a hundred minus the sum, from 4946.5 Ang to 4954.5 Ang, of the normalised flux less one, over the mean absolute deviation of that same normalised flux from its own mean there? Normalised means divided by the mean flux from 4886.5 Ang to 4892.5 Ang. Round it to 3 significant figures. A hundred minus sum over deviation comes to 117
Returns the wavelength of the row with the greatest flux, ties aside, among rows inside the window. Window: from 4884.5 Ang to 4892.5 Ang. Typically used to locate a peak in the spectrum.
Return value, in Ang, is 4892.0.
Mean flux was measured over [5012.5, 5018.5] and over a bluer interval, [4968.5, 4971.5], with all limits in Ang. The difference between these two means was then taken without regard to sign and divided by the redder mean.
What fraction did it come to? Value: 0.16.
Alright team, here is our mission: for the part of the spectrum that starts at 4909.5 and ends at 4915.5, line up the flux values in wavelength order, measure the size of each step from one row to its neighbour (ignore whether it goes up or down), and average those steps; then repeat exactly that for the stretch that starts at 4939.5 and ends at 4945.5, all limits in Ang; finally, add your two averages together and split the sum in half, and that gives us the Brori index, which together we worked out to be 2.0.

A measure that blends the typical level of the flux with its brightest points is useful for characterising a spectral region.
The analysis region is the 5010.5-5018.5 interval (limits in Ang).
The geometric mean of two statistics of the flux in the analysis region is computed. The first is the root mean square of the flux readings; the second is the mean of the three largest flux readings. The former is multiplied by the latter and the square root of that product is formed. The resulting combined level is 139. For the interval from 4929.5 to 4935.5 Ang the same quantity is 129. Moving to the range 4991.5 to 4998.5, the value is 117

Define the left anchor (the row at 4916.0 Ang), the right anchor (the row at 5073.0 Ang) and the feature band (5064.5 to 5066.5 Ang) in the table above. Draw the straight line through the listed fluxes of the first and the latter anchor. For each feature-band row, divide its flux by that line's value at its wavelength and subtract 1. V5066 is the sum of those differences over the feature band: 0.12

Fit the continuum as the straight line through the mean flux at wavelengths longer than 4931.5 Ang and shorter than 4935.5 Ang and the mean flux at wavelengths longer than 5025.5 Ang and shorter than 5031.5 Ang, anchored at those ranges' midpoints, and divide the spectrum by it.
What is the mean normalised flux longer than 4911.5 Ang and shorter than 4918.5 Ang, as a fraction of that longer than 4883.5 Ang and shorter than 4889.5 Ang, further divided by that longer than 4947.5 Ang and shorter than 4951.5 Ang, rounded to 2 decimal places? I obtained 1.01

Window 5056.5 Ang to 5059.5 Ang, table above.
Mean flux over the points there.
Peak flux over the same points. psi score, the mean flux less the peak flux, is -1.0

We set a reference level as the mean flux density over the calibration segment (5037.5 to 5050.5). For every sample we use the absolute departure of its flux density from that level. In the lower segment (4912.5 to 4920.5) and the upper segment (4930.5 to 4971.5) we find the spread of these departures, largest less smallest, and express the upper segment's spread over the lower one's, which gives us 2.3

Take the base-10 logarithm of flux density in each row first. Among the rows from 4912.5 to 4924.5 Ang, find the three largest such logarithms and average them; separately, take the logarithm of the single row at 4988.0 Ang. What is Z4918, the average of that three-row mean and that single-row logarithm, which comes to 2.10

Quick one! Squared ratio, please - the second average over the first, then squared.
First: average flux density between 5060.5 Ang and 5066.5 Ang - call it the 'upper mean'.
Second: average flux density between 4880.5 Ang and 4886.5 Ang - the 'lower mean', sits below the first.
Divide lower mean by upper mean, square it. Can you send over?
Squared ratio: 1.04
